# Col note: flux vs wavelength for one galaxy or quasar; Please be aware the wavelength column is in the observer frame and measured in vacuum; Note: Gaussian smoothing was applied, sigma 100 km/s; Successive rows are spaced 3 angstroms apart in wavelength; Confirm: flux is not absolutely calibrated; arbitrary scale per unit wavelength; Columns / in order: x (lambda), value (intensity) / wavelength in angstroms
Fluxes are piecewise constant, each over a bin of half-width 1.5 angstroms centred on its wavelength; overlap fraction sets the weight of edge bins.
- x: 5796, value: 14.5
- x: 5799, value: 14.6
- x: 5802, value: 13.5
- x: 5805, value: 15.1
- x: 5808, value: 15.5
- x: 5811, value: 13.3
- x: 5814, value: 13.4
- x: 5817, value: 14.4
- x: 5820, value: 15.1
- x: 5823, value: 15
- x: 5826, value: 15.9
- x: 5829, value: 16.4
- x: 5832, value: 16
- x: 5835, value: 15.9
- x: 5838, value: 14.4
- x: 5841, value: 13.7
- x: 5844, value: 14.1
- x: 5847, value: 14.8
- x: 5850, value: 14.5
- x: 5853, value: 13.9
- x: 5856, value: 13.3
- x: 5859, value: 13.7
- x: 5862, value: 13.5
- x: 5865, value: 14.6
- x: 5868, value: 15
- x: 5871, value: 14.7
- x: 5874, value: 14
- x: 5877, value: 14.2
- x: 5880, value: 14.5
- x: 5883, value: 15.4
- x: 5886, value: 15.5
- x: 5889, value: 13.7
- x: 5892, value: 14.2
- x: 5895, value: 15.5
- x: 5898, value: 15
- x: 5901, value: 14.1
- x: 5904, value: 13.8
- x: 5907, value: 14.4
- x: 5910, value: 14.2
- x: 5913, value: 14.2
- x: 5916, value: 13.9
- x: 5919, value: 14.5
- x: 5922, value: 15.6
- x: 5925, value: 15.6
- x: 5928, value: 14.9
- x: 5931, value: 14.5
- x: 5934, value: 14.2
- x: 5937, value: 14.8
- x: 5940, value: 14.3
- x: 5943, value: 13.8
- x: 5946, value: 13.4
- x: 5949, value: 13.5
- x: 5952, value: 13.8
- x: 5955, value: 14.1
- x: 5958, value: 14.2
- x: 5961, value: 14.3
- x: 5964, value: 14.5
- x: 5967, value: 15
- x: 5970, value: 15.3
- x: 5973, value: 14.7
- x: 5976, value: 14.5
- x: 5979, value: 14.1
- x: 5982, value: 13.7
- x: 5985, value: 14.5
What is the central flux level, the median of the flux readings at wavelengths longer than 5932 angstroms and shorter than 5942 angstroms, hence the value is 14.3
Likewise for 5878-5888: 15.4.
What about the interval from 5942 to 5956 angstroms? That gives 13.8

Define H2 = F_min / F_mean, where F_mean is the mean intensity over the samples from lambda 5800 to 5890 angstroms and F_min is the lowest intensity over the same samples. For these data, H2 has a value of 0.913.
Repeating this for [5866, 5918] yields 0.946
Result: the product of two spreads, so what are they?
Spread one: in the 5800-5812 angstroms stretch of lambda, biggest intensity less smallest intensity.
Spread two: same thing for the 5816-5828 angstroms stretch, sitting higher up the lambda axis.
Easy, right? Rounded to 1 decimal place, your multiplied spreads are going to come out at 3.3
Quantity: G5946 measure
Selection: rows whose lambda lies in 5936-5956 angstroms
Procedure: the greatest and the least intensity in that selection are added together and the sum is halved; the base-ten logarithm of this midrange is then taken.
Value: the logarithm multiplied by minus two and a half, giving -2.87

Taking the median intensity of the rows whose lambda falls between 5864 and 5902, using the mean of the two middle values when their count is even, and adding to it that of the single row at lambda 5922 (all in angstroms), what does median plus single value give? 30.2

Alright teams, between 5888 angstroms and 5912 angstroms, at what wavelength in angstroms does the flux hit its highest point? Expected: 5895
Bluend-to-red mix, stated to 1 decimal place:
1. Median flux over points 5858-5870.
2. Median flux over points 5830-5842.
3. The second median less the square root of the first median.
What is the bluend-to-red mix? 11.4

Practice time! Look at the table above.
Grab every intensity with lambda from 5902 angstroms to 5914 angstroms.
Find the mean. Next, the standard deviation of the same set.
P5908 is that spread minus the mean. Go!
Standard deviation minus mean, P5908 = -13.9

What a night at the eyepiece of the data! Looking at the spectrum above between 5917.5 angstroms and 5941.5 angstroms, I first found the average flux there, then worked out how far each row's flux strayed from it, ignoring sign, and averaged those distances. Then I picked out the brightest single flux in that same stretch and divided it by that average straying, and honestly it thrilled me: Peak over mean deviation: 37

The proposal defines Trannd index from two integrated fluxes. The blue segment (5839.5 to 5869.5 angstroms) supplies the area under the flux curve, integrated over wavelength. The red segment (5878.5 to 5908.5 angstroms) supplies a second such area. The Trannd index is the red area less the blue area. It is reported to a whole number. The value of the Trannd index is 15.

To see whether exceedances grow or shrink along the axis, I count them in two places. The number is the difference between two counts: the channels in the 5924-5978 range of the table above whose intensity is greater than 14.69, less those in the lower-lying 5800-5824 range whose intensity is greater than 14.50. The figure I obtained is 2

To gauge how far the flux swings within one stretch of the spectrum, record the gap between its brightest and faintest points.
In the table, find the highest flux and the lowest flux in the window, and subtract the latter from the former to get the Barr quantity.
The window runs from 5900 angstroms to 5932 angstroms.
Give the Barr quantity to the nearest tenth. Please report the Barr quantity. 1.8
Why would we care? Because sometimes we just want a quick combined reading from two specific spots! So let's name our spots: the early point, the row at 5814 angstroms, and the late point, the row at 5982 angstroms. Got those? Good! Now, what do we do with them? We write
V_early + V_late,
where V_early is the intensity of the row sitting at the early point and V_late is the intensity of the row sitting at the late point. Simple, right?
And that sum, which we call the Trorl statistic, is 27.1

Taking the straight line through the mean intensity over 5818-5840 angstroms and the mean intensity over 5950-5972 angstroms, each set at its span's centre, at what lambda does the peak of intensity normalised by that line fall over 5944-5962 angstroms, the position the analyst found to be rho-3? 5961 angstroms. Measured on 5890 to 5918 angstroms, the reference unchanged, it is 5895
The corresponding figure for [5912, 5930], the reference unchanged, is 5925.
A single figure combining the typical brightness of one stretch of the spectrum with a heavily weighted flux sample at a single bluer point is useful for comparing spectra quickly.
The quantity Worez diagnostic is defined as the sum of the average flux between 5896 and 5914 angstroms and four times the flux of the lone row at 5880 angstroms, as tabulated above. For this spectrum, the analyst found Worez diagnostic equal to 72.3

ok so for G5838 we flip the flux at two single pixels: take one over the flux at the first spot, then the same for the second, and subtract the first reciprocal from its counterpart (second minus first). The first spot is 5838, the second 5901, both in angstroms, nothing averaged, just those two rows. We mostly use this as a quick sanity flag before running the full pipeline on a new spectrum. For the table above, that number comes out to 0.0015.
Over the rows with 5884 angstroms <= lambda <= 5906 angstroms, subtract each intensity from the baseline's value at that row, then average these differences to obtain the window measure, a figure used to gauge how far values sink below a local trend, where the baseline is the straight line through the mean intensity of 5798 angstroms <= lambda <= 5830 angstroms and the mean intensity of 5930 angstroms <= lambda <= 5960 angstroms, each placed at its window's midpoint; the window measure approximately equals -0.2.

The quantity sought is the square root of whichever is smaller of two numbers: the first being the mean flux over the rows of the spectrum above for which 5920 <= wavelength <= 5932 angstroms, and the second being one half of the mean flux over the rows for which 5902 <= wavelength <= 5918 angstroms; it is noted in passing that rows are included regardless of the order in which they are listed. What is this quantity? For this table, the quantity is 2.66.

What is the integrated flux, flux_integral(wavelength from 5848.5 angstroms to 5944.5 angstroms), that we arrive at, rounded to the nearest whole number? 1386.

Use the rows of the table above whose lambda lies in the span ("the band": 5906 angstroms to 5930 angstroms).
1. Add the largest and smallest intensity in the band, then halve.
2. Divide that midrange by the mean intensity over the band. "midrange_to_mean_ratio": 1.006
